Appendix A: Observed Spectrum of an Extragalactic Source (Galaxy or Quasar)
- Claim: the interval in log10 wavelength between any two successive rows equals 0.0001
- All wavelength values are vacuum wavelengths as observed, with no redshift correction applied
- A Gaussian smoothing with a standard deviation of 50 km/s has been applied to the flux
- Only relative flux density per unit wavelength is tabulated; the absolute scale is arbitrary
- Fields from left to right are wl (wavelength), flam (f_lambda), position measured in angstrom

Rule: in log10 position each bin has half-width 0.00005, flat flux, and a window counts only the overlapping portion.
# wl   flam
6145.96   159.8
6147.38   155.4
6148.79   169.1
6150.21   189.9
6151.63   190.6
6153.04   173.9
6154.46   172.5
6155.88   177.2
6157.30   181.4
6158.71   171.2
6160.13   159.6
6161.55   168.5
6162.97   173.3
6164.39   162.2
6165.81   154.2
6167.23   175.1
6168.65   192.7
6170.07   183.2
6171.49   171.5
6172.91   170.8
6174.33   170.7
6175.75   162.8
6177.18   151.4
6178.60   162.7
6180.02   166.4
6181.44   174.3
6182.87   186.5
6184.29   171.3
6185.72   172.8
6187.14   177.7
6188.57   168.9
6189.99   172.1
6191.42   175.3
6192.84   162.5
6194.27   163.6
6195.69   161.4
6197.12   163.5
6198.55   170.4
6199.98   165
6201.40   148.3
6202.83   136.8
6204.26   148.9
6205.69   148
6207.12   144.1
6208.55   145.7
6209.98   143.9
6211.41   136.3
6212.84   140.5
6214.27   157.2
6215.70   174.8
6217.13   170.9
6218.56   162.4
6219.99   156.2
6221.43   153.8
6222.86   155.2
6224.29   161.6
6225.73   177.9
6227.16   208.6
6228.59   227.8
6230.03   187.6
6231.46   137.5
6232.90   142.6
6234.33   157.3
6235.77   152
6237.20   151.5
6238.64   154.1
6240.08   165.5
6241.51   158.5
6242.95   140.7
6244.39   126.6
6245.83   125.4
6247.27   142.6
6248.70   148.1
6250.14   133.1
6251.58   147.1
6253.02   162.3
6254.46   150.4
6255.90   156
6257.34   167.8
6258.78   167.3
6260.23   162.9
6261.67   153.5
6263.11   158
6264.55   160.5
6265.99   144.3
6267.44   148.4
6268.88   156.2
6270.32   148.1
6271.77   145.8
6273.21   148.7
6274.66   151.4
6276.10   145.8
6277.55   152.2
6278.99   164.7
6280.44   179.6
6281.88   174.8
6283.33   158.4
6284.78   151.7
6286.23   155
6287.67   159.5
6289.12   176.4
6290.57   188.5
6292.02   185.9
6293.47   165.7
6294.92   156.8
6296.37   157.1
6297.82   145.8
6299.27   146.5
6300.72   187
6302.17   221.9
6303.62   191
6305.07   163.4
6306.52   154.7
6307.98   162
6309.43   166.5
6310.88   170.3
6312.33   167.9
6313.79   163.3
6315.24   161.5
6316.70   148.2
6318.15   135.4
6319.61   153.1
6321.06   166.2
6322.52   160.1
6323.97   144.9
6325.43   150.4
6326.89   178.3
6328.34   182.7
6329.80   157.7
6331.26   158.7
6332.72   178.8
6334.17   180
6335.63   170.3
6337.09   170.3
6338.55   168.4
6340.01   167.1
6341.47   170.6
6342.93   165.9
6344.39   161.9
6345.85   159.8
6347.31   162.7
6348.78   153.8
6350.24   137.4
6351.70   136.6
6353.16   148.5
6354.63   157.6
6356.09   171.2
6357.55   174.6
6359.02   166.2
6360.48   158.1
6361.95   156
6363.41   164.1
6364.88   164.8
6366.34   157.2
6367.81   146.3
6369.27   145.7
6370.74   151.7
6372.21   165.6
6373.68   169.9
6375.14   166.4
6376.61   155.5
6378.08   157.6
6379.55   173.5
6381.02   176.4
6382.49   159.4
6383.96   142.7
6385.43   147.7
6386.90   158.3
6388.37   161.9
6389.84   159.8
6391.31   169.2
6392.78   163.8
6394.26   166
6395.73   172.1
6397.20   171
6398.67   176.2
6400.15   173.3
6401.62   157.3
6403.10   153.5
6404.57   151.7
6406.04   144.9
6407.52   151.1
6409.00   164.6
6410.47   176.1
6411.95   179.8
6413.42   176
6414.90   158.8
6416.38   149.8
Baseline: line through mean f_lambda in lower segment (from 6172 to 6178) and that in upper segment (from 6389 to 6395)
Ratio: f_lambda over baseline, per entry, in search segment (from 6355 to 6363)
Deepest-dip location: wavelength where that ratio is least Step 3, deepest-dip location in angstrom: 6361.95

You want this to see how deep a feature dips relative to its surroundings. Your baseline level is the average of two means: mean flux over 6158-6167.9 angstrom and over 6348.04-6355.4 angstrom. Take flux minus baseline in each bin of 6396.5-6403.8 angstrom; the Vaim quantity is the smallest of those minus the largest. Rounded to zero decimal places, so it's -23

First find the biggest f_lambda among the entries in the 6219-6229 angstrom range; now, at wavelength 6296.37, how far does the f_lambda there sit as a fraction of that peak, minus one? -0.31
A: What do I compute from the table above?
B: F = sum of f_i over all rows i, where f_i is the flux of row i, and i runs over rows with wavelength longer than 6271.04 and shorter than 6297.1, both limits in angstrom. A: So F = 2918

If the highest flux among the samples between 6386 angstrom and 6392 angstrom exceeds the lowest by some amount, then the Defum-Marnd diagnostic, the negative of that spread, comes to -11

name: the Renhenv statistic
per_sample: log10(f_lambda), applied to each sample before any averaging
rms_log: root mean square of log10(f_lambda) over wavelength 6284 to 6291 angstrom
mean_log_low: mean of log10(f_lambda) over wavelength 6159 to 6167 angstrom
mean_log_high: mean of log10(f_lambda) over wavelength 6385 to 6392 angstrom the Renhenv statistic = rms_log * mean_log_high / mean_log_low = 2.21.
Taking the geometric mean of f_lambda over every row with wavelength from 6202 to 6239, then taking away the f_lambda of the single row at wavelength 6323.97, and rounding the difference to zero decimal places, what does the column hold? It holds 13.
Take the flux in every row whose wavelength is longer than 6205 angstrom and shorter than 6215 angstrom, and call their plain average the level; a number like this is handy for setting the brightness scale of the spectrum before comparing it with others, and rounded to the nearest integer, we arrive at 145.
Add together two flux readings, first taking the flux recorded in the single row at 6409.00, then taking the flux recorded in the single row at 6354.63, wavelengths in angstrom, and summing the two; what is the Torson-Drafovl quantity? 322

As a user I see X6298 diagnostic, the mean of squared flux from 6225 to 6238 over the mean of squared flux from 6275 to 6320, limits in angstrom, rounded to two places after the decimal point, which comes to 1.10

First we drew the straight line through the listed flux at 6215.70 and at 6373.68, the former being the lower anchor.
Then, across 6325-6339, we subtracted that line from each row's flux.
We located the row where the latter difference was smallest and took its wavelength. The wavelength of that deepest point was 6325.43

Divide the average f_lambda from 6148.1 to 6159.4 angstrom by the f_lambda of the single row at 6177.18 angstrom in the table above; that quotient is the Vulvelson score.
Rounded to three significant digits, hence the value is 1.18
